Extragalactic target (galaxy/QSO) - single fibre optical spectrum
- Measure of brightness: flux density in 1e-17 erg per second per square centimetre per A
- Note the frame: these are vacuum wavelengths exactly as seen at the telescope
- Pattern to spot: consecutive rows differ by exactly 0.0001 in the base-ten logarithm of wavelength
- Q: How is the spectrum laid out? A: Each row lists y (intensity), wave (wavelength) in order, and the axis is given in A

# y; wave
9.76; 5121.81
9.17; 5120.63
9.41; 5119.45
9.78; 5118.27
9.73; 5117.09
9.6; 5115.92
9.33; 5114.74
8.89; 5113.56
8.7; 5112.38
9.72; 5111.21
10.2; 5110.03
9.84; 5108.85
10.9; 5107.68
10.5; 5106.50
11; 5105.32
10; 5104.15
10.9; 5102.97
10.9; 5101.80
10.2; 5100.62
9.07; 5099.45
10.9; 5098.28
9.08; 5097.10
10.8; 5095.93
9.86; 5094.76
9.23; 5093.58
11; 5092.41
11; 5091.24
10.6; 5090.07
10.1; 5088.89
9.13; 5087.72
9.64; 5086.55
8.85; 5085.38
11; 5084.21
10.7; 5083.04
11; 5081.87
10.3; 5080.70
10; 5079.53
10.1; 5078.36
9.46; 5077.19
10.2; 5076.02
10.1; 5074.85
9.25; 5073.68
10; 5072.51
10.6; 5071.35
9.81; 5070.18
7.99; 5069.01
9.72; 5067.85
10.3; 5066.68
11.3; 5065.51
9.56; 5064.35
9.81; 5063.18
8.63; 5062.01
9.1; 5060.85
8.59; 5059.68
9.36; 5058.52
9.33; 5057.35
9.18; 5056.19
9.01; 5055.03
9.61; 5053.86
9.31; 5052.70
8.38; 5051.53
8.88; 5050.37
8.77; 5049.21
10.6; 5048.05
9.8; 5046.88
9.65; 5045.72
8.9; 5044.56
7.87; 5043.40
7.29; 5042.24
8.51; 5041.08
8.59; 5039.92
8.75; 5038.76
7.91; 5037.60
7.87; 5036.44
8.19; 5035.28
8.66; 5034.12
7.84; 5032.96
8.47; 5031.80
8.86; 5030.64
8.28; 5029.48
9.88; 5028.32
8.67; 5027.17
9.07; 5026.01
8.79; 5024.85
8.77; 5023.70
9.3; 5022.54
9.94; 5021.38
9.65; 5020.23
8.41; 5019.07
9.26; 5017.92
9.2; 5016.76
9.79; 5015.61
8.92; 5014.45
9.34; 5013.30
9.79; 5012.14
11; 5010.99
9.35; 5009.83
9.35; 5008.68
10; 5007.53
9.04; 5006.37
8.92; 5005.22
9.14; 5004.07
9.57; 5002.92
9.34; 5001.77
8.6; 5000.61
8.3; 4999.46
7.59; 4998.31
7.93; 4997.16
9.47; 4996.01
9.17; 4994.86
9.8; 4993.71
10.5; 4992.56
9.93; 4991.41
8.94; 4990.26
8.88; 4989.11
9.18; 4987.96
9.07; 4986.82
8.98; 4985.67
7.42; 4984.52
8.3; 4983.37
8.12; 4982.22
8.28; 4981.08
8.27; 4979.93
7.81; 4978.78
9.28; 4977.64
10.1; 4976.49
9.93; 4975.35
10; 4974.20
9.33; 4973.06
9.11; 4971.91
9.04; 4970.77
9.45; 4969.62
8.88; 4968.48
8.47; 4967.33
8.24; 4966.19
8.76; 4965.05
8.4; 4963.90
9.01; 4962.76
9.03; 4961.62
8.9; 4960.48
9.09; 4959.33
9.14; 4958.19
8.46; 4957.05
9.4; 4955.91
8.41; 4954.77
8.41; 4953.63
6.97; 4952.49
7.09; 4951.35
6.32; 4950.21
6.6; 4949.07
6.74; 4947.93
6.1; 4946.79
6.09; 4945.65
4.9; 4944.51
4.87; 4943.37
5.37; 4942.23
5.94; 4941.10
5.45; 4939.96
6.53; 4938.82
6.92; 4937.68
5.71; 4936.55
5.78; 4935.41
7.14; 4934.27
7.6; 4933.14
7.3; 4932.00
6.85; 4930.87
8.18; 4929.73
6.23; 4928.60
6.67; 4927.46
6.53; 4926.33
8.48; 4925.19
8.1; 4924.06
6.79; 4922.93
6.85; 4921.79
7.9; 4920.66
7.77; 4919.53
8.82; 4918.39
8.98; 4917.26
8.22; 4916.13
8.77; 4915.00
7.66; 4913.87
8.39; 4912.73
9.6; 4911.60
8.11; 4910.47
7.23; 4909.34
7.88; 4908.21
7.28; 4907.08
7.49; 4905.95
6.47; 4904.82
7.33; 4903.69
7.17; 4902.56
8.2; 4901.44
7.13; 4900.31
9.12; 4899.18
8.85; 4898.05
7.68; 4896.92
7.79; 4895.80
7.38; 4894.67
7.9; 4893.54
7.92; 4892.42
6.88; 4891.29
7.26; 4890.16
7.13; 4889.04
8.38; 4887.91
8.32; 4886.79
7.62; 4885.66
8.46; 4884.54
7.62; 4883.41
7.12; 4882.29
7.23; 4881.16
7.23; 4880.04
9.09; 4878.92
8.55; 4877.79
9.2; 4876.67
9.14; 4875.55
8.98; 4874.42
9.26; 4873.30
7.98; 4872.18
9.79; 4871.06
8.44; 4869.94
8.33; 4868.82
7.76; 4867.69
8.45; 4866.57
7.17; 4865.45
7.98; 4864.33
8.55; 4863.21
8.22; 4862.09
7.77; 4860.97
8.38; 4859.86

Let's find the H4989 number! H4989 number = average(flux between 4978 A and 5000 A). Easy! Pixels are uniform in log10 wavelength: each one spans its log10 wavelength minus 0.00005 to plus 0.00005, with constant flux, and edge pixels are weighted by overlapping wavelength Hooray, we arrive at 8.7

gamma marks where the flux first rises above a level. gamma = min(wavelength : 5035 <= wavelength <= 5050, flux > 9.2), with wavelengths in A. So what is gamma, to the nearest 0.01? 5045.72 A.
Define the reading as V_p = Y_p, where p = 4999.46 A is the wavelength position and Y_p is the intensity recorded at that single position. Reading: 8.3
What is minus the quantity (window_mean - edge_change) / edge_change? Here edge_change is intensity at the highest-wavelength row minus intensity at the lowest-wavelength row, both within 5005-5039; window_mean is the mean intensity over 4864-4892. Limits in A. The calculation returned 49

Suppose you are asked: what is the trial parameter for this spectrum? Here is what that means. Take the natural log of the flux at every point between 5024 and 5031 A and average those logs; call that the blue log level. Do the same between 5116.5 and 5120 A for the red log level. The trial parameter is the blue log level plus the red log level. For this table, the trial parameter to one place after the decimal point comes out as 4.5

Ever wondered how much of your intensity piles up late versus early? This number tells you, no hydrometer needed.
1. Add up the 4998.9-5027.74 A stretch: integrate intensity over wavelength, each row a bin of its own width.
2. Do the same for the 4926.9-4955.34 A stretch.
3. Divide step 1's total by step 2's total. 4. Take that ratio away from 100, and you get 98.6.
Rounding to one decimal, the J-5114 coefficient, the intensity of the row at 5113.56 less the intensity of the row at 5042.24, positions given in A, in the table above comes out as 1.6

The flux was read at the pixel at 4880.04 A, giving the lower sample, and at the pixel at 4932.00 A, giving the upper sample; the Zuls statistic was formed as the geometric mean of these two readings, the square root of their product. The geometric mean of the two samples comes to 7.3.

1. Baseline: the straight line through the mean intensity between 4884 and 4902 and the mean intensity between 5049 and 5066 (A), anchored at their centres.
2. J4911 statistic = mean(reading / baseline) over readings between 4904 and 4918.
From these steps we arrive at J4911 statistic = 1.00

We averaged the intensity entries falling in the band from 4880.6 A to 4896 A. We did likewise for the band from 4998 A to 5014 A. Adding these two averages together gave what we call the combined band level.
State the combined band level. 16.9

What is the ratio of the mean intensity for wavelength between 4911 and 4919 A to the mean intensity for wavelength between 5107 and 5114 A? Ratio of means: 0.89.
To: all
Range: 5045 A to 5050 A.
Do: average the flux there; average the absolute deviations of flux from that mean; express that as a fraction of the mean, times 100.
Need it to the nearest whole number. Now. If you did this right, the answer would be 5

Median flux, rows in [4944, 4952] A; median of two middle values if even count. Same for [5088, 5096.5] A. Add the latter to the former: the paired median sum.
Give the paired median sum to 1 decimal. 16.9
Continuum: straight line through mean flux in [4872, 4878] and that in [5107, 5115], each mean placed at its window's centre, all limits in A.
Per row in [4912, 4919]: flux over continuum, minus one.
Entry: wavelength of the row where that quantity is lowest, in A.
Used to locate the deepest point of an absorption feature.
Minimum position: 4913.87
